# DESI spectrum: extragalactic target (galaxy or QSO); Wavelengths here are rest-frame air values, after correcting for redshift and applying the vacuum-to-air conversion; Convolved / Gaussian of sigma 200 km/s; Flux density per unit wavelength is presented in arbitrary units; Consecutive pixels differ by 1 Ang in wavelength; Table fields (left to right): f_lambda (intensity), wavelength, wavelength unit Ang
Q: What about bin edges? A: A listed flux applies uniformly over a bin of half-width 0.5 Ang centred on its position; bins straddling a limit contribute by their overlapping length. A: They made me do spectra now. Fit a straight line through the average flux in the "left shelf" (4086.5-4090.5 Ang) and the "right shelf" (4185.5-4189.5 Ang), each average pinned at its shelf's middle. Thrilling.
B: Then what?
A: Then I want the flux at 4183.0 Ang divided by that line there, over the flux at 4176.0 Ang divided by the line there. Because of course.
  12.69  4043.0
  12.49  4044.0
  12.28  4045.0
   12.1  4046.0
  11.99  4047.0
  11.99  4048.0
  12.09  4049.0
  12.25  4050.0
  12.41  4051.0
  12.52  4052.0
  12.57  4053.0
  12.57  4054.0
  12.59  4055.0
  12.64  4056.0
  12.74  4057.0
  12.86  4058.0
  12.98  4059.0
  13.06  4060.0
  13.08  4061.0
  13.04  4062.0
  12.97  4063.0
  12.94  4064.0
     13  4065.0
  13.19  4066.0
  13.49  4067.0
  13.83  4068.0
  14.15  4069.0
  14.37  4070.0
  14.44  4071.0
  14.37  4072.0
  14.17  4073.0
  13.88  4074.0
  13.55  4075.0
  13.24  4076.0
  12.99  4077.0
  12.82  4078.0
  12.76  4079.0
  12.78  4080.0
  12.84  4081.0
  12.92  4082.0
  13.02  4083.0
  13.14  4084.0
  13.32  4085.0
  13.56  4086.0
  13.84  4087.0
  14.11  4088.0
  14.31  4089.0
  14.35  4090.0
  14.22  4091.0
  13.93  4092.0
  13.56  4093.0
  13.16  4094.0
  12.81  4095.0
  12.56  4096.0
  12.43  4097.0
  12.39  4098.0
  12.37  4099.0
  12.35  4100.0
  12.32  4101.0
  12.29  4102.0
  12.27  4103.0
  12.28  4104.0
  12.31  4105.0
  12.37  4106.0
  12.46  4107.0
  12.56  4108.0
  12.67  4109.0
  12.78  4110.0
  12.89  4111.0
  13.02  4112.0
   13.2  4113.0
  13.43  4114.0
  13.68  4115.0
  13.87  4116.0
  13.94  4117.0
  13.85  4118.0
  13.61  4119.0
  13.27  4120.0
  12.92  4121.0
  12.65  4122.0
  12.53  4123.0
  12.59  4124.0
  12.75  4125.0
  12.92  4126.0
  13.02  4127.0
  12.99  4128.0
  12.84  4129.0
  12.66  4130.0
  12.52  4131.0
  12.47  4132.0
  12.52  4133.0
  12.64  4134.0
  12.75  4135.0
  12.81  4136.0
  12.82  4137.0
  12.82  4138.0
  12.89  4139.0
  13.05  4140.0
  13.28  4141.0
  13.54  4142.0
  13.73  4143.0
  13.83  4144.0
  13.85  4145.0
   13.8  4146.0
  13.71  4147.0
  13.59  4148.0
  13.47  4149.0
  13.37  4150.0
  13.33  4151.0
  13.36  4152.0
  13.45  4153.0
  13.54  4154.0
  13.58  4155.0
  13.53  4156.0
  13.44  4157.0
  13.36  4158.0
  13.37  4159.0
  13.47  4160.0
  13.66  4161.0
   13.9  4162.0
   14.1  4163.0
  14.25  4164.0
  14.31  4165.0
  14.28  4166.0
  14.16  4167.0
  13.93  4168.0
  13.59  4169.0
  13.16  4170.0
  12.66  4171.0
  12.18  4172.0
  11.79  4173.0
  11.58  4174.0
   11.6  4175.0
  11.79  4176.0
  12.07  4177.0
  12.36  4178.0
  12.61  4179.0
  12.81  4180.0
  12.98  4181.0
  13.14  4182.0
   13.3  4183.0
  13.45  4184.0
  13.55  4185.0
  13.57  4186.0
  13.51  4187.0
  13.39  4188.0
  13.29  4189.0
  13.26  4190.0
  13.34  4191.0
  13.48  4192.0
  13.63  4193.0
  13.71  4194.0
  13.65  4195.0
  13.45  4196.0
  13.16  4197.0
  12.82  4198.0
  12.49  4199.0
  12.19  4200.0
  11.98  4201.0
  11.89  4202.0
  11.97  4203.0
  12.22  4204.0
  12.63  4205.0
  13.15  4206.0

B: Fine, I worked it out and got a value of 1.13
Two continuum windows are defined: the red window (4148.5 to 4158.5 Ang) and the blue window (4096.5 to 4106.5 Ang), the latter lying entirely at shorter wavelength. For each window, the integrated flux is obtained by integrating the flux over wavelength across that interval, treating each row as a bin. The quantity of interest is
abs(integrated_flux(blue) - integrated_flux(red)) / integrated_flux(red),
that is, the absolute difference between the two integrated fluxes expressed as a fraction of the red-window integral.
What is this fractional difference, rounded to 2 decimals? 0.08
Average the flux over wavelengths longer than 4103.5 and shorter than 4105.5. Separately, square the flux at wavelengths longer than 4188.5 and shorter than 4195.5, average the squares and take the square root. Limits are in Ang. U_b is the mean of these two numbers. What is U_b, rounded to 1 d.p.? 12.9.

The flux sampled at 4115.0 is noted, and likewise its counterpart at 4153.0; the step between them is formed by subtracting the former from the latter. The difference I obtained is -0.23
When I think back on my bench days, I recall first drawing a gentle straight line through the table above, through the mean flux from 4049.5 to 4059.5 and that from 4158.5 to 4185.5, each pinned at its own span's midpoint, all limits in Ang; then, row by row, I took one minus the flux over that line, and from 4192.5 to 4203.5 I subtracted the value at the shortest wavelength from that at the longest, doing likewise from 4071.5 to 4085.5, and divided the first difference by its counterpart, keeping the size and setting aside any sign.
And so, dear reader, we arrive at 1.5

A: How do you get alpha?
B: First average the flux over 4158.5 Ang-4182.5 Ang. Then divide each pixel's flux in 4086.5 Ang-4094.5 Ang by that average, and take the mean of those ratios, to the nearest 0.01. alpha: 1.07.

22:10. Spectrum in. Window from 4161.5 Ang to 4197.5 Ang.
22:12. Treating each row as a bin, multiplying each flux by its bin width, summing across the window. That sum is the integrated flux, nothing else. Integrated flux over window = 475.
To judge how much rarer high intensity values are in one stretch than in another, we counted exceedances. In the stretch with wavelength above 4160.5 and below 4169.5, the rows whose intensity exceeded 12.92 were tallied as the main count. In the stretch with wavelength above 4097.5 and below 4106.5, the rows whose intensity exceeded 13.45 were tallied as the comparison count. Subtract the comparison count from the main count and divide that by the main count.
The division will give 1.0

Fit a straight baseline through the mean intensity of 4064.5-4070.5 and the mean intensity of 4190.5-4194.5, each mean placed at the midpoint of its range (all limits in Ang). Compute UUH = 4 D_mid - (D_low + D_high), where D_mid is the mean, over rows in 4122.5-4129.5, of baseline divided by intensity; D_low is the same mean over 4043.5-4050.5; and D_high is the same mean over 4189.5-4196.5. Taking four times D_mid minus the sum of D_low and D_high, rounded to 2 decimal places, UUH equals 2.12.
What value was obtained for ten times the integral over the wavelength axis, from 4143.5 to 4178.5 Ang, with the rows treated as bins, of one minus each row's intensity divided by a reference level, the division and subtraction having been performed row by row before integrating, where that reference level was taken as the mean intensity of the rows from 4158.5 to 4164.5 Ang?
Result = 13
